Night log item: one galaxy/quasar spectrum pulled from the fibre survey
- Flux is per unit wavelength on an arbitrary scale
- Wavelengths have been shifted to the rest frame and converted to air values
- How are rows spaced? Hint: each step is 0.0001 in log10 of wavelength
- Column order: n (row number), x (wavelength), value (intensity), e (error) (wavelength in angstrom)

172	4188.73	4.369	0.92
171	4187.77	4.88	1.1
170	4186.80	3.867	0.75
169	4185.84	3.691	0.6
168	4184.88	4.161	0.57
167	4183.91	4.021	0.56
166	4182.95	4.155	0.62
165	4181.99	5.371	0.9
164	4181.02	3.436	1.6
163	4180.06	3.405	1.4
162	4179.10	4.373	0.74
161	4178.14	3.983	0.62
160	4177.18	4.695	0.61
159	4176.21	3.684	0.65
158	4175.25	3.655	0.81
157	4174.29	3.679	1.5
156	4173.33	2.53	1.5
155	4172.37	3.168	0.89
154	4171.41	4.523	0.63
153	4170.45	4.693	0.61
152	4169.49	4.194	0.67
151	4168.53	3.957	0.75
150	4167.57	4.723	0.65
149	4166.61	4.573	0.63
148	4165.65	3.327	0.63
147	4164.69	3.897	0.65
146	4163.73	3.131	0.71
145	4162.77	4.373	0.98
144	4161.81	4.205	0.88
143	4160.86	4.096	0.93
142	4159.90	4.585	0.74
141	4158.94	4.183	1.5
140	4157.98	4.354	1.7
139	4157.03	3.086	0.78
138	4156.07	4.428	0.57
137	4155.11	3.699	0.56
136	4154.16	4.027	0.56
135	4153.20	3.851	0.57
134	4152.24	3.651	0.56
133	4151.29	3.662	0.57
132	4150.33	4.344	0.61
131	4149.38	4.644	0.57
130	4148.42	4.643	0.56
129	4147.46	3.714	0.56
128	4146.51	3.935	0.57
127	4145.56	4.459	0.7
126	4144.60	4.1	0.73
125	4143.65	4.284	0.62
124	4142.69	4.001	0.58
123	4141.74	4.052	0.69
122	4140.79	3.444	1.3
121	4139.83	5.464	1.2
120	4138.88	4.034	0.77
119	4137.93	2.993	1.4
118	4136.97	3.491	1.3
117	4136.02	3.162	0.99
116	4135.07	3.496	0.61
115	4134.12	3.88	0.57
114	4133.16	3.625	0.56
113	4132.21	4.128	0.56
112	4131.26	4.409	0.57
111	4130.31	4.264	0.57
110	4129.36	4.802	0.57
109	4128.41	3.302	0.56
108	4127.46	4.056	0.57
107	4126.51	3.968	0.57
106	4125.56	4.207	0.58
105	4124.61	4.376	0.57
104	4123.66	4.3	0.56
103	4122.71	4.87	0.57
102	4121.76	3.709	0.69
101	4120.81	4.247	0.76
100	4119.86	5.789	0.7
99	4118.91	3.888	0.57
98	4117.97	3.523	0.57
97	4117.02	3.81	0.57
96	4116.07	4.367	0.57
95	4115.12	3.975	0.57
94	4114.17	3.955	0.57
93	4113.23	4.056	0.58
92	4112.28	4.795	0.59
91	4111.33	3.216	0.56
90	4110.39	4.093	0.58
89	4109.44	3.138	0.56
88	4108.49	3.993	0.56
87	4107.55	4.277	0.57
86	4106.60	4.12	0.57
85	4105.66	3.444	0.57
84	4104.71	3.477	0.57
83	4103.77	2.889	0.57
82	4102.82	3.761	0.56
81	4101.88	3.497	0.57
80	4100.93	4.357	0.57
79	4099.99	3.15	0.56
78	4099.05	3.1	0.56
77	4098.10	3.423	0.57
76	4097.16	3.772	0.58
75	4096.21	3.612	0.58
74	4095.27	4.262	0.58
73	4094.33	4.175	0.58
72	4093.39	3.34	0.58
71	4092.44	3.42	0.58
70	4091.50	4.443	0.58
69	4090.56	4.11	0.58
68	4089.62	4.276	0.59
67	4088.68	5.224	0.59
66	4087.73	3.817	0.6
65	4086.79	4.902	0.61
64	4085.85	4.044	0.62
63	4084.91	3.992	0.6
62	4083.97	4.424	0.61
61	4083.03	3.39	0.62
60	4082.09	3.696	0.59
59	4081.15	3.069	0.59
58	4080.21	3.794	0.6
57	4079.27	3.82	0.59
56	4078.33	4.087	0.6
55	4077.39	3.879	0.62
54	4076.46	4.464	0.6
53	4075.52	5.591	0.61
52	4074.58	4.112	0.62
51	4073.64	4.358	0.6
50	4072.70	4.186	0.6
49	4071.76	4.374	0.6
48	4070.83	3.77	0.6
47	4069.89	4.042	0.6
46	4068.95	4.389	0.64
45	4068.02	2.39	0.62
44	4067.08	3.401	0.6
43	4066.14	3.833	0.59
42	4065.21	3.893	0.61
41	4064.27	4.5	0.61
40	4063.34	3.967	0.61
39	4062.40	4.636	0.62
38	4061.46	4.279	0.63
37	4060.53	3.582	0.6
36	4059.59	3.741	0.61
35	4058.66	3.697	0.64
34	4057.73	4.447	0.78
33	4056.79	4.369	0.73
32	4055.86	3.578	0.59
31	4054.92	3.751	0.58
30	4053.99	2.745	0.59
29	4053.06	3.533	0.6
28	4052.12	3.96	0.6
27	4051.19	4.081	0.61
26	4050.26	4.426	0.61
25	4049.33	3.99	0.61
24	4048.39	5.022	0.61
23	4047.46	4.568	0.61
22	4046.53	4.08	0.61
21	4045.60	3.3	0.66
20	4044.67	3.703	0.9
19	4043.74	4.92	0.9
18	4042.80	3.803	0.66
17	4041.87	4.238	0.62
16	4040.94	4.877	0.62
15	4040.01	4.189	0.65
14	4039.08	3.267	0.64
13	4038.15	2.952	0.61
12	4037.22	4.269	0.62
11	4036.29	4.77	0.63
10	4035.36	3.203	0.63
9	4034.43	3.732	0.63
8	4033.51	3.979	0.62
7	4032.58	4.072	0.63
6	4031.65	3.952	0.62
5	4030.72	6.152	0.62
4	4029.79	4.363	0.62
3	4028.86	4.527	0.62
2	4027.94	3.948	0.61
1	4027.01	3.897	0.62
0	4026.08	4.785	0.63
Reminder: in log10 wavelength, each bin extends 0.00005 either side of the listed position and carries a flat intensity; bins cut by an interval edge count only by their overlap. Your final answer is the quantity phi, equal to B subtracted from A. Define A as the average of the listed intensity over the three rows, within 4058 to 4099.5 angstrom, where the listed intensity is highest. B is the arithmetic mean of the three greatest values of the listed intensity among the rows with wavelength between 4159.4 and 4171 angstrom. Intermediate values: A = 5.2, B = 4.67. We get 0.6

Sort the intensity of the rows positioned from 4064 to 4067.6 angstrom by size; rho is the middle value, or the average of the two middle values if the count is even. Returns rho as 3.86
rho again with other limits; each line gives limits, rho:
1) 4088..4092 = 4.36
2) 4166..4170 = 4.38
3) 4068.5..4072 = 4.21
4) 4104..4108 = 3.80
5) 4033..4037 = 3.86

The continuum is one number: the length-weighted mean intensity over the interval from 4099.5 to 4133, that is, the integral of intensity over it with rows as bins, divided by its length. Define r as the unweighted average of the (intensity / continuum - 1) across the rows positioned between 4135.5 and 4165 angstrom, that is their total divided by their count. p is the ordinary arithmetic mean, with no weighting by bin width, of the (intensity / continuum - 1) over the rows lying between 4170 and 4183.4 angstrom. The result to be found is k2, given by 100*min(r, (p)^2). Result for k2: -0.1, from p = -0.01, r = -0.001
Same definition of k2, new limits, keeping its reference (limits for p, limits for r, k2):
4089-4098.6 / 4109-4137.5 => 0.1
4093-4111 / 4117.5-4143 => 0.7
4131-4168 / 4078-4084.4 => -6.2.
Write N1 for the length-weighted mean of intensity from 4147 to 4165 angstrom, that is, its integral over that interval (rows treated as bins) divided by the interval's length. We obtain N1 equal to 4.03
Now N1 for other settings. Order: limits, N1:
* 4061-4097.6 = 4.04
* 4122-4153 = 4.05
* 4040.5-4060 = 4.04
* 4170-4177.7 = 3.83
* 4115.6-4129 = 4.18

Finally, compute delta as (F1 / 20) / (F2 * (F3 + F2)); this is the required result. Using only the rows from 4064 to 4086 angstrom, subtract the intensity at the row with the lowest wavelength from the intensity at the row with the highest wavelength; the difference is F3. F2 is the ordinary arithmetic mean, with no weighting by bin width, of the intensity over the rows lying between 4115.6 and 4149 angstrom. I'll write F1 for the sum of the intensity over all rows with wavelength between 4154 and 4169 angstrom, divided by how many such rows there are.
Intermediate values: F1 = 4.04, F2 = 4.08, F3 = -0.5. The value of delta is 0.014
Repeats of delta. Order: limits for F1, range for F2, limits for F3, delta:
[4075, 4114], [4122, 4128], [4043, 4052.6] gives 0.014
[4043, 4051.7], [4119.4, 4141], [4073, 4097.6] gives 0.015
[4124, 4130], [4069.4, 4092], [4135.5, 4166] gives 0.011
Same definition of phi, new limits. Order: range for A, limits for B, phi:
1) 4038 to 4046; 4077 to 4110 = -0.2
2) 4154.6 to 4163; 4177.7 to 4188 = -0.4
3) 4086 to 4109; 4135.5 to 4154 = -0.1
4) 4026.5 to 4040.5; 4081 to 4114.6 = 0.2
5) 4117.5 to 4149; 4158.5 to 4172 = 0.7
